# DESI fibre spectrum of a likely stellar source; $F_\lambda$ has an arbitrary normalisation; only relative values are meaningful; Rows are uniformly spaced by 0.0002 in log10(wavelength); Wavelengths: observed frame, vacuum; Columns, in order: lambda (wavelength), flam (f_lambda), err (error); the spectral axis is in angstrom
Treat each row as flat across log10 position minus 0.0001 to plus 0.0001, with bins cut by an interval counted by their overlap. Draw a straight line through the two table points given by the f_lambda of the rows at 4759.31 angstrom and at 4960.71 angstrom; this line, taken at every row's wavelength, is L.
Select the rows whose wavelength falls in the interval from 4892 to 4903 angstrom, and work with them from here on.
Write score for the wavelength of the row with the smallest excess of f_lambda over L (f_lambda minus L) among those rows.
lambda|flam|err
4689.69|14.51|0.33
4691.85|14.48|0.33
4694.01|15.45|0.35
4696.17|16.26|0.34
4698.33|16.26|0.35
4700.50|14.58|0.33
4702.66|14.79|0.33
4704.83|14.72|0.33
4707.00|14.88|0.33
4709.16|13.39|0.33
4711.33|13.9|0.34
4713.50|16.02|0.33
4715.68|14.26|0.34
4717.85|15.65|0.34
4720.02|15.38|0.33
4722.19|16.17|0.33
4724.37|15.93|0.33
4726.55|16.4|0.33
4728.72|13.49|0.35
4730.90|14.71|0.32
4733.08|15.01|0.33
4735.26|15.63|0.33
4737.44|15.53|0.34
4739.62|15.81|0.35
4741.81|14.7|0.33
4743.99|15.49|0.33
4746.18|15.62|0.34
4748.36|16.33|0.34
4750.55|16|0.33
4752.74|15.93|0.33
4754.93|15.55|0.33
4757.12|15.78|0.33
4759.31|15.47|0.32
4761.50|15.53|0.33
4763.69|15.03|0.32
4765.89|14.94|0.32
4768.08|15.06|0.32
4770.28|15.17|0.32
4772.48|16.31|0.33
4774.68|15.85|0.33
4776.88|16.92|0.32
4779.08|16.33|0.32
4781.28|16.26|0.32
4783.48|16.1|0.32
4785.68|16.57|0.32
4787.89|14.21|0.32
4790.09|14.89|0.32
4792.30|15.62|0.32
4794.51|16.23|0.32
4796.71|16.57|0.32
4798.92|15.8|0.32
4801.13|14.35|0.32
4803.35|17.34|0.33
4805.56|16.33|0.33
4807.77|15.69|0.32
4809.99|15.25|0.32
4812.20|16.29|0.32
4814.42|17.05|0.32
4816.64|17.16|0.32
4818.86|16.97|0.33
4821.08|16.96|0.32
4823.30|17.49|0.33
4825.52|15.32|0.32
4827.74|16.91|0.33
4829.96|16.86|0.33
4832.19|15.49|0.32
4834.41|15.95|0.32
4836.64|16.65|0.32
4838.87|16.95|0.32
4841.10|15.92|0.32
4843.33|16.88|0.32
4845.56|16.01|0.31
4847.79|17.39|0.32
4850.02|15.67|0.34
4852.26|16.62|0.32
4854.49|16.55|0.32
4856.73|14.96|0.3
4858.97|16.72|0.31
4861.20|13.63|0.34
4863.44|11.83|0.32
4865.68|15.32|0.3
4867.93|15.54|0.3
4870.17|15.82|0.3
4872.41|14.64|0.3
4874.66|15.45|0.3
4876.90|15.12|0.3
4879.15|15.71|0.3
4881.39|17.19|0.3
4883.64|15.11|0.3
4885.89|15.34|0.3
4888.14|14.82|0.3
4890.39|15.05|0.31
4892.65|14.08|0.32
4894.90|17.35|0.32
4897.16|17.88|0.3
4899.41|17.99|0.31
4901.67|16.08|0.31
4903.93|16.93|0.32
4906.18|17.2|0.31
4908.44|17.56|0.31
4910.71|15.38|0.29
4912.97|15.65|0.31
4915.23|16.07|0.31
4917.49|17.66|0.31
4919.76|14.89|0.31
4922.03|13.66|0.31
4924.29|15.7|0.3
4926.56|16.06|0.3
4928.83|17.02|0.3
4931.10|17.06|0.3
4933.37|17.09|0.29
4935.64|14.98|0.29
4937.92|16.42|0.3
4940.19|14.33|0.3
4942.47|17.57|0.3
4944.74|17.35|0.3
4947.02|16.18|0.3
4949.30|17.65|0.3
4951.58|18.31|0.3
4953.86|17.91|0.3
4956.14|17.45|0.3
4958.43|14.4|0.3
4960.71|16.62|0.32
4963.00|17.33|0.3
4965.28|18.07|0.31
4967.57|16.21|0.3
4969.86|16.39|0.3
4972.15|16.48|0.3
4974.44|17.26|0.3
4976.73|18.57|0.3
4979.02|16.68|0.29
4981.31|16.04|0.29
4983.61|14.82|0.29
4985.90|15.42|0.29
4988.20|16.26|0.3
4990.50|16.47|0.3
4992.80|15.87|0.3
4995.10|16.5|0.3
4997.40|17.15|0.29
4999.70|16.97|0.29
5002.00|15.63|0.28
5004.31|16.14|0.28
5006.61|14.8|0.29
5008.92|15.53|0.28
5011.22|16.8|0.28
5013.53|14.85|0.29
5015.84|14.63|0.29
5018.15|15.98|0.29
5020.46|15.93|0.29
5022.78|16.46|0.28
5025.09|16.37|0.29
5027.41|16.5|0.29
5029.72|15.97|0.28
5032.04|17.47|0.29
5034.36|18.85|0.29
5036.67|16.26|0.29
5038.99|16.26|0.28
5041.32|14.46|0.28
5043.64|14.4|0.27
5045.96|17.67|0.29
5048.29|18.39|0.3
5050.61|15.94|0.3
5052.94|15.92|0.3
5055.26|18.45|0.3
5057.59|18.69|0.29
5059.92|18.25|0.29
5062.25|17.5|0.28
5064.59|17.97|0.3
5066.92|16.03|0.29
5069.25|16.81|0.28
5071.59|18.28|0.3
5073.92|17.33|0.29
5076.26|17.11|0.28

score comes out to 4892.65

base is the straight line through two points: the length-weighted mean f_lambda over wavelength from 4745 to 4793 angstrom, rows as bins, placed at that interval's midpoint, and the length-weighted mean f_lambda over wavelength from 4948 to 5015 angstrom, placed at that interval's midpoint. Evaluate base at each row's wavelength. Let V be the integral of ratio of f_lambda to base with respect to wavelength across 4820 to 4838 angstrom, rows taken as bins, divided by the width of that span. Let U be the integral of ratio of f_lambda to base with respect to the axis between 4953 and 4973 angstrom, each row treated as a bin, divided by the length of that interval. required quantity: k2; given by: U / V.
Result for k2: 0.99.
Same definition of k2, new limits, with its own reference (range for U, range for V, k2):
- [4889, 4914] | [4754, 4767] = 1.03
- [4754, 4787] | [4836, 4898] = 1.03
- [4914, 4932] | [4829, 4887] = 1.00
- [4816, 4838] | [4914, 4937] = 1.06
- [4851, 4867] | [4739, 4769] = 0.95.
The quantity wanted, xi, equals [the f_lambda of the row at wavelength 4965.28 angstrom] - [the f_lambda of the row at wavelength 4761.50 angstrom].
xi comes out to 2.5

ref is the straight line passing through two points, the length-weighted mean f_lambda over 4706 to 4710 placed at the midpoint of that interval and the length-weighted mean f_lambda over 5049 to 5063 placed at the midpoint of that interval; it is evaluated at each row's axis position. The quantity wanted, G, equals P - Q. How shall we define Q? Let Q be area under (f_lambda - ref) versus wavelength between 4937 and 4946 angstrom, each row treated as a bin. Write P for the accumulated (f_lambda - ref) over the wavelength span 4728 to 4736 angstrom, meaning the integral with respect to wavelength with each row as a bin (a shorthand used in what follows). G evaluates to 2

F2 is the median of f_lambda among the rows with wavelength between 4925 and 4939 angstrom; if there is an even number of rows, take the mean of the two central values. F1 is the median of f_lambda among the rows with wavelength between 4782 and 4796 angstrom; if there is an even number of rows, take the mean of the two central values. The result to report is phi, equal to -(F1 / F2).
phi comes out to -0.95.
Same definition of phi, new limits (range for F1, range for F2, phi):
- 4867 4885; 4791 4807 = -0.95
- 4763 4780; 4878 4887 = -1.00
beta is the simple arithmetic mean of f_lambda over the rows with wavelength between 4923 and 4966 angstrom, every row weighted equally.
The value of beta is 16.7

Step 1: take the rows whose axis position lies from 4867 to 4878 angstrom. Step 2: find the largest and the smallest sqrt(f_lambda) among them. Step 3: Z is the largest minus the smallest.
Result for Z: 0.15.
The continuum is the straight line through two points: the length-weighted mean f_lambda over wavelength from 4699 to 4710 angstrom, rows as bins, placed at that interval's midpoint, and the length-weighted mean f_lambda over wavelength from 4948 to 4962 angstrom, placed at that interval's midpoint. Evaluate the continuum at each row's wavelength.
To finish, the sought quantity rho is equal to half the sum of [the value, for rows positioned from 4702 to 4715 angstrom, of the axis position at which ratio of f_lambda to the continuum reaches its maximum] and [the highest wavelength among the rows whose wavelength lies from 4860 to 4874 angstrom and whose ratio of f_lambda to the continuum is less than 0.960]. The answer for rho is 4793.0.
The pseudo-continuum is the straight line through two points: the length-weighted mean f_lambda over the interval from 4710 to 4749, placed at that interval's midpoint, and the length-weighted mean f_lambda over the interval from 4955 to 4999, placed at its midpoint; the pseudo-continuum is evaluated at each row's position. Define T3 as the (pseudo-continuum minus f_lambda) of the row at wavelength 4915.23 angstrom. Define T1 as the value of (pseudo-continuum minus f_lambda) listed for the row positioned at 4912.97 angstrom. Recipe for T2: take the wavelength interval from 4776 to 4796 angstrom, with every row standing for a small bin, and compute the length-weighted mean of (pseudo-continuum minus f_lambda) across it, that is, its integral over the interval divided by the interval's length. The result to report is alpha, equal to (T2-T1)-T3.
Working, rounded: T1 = 0.56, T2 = -0.32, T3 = 0.2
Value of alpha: -1.0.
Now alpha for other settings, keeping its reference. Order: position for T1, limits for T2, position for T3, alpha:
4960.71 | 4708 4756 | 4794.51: 0.8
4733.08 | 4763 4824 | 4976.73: 1.3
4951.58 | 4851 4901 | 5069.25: 2.2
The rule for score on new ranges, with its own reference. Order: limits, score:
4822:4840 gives 4825.52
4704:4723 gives 4709.16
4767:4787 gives 4768.08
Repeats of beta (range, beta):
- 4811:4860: 16.5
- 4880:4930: 16.1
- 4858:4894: 15.1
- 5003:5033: 16.0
